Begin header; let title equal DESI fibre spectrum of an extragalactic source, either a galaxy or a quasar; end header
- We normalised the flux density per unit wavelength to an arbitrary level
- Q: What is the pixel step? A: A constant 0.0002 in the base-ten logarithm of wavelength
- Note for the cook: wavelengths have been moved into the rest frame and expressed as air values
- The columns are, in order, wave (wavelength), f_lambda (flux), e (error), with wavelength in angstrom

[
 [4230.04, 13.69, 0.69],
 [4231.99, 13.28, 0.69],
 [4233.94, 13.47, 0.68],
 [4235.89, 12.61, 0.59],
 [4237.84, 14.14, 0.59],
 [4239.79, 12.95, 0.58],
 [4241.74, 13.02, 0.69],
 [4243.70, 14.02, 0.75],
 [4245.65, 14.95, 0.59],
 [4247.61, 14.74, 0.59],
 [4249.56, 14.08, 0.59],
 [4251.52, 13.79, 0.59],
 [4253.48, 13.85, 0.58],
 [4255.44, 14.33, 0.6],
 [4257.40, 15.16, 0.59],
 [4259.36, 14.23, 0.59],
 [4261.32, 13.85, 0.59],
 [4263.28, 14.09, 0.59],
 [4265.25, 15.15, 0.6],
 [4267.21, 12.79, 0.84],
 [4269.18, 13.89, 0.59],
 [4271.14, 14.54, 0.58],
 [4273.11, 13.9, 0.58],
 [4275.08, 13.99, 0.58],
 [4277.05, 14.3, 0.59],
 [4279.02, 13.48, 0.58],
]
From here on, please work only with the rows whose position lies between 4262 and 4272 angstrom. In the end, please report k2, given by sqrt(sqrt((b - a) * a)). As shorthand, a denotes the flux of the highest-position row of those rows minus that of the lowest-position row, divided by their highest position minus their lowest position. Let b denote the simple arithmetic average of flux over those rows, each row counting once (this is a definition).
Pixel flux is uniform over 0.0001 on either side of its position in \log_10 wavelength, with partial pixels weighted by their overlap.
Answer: 0.95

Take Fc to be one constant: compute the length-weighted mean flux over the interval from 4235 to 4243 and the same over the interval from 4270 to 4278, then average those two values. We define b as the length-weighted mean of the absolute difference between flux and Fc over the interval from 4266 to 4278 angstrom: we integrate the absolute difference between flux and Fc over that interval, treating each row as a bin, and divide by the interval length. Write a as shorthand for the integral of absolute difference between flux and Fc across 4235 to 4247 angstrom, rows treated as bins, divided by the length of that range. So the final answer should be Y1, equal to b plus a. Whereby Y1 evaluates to 1.29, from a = 0.76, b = 0.53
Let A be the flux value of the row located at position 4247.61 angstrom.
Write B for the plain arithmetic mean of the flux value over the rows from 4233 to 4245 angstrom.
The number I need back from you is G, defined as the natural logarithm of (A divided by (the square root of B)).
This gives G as 1.39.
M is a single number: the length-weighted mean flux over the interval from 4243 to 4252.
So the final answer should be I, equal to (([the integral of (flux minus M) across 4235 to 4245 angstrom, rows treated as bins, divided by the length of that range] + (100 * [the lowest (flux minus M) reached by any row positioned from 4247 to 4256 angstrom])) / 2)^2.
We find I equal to 843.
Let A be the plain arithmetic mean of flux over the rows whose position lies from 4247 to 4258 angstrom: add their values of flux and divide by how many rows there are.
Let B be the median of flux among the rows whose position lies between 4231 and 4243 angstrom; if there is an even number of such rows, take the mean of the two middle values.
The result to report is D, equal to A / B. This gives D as 1.09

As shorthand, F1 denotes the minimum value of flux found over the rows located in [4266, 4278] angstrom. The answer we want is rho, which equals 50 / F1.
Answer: 3.91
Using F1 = 12.79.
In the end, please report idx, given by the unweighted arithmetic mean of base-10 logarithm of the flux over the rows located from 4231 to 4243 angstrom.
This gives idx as 1.12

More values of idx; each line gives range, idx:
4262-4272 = 1.15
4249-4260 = 1.15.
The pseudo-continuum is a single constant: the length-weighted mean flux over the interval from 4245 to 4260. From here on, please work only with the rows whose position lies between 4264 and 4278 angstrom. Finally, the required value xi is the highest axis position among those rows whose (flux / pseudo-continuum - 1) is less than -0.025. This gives 4275.08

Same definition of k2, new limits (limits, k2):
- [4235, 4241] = 1.03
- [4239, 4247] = 1.46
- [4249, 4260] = 0.68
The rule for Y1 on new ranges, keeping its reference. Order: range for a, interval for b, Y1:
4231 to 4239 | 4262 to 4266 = 1.38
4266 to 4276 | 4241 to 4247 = 1.28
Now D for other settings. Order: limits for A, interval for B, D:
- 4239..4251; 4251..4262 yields 0.99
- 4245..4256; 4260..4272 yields 1.02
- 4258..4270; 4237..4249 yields 0.99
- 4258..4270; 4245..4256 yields 0.99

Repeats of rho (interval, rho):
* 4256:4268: 3.91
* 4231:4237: 3.97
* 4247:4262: 3.63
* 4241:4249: 3.84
